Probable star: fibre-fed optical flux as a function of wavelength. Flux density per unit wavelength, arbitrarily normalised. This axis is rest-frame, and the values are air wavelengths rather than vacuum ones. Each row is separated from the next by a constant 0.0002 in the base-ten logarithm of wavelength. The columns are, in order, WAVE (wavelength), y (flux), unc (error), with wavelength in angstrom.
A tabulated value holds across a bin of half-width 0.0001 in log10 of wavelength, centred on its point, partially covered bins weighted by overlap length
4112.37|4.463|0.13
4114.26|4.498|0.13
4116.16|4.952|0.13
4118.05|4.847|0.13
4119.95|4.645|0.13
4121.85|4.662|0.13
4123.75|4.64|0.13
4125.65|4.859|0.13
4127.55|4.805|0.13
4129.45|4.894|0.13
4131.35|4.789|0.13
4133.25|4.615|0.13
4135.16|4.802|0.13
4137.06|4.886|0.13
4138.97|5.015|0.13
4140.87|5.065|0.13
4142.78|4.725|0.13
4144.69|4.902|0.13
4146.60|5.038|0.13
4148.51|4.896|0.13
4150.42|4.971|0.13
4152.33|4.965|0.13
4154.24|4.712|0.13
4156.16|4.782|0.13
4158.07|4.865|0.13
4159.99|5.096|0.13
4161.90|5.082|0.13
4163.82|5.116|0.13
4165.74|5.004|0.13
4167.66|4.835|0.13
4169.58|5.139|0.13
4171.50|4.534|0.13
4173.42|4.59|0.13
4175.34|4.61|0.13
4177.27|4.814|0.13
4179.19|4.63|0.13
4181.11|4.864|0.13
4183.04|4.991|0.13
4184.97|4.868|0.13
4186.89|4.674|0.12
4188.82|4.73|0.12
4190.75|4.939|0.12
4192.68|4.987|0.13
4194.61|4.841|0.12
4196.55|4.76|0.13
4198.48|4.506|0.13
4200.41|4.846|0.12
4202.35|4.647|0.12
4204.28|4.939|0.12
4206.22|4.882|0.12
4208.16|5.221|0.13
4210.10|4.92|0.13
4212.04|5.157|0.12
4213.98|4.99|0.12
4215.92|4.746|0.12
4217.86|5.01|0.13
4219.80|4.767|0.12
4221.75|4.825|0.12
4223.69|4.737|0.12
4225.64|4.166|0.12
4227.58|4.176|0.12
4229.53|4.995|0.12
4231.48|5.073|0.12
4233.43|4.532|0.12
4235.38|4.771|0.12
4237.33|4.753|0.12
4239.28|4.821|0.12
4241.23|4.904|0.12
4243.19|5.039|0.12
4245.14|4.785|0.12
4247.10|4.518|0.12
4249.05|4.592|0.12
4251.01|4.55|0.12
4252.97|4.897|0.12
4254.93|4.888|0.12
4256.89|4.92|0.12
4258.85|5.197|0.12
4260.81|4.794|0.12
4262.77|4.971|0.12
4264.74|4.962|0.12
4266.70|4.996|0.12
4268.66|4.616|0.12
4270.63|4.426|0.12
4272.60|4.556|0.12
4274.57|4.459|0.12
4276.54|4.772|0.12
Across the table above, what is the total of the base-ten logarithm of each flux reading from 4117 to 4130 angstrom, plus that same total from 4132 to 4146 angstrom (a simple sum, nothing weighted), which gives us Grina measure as 9.55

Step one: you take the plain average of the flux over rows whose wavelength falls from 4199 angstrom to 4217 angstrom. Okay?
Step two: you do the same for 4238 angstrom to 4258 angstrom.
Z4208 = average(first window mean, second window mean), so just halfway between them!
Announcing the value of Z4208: 4.86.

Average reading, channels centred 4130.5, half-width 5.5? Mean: 4.79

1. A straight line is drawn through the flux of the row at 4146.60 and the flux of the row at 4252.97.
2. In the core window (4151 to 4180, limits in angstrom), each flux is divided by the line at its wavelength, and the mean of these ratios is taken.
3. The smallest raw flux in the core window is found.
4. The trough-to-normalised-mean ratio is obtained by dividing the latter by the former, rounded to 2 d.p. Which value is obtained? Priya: 4.68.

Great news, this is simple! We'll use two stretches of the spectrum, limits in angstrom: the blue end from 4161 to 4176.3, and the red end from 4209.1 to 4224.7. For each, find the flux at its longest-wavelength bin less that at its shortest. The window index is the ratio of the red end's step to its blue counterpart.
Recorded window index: 0.4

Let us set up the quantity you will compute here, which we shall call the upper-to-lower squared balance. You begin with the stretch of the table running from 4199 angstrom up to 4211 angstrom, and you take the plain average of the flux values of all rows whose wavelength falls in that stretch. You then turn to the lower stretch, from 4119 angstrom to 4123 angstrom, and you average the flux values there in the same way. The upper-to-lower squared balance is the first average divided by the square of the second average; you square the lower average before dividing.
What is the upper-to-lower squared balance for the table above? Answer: 0.227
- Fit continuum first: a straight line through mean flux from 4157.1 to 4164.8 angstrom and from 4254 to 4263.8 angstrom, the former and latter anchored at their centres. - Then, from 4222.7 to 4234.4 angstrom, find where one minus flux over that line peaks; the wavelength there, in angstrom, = 4225.64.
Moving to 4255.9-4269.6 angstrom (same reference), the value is 4268.66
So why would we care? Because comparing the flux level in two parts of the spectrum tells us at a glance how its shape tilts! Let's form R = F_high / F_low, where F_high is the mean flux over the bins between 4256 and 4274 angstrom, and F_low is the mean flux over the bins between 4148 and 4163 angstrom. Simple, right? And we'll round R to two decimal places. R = 0.98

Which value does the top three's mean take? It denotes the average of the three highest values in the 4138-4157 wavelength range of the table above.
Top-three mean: 5.04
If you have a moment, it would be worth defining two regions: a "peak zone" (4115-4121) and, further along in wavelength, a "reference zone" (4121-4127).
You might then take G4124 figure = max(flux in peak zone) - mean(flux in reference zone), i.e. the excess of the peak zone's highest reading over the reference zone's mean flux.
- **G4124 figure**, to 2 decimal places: 0.23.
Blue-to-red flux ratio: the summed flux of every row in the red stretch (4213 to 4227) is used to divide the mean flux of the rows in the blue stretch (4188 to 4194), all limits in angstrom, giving 0.15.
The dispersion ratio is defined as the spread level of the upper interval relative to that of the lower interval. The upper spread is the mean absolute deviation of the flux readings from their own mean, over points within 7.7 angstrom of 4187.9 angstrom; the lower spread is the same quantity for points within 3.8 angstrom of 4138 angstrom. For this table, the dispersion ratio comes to 0.87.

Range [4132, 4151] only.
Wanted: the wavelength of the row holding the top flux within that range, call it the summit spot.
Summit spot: 4140.87 angstrom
